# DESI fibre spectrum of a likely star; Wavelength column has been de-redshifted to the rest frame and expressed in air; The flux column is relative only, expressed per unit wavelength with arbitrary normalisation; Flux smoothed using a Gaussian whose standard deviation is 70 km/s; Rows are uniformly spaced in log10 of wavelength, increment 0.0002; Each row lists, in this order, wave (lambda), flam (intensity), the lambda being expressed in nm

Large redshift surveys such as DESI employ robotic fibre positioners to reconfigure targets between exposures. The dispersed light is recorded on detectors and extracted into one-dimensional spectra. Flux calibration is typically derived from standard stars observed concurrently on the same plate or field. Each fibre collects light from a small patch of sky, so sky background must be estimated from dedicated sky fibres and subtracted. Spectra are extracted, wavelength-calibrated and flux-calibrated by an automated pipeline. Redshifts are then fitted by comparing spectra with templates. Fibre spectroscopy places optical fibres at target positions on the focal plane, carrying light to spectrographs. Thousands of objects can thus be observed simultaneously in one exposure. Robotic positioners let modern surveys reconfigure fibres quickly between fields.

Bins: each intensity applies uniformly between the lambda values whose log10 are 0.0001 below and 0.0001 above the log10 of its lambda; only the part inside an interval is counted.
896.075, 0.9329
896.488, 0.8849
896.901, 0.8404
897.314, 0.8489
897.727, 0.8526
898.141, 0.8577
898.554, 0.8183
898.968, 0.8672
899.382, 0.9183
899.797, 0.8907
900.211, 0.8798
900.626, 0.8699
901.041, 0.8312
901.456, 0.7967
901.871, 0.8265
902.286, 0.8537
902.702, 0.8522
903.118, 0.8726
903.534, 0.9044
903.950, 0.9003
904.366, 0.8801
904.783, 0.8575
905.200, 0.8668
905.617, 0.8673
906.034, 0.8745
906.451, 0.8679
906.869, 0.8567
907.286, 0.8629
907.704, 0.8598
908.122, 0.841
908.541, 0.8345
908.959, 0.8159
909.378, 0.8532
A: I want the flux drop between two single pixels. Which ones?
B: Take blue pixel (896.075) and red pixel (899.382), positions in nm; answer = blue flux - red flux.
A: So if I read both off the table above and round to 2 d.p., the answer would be 0.01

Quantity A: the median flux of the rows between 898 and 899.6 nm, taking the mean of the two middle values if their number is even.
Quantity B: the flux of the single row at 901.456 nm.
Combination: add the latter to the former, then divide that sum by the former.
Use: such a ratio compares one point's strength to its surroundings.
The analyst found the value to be 1.92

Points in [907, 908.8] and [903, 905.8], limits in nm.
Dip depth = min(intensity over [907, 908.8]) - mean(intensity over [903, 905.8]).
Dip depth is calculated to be -0.044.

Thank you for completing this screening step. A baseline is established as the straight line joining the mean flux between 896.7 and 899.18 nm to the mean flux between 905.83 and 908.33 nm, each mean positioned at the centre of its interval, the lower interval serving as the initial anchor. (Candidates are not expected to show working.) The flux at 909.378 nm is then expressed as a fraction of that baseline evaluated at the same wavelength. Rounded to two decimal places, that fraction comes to 0.99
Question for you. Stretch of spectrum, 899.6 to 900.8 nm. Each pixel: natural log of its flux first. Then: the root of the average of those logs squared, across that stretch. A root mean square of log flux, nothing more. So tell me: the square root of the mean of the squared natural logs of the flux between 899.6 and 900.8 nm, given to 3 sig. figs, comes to 0.128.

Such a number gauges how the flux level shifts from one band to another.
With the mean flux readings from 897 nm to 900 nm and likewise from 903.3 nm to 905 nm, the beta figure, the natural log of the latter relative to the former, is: 0.024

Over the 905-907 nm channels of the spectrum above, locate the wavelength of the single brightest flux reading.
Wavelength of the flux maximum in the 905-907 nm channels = 906.034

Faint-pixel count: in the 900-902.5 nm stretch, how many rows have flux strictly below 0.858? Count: 4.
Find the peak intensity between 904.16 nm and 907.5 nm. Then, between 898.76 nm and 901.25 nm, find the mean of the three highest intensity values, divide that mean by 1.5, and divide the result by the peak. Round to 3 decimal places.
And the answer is 0.679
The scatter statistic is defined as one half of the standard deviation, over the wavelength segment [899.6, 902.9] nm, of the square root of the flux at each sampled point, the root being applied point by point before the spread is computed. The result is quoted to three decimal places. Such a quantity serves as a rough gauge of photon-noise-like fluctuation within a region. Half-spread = 0.008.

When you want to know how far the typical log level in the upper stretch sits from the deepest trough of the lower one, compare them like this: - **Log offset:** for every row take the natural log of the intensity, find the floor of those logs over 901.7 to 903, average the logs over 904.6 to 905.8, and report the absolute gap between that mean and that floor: 0.044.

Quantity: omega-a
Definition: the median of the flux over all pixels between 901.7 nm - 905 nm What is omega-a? 0.865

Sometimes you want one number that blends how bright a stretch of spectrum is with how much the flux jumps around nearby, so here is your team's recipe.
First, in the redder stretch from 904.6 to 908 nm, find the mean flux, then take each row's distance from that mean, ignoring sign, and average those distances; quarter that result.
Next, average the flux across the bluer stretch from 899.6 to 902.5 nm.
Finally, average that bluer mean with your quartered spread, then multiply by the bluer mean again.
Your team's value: 0.362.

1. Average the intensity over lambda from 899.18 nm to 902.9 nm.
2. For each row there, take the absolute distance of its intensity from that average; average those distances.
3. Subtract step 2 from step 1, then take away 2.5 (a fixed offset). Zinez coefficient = -1.67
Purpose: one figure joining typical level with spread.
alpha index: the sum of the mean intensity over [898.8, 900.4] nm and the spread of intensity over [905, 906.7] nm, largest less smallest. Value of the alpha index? 0.897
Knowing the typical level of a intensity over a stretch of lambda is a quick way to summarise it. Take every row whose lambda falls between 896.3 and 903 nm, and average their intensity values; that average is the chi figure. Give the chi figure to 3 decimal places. 0.856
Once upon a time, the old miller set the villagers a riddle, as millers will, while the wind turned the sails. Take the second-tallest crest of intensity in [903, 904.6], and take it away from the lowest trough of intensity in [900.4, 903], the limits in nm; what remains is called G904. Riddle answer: -0.10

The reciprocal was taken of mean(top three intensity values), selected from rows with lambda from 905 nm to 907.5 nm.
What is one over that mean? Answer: 1.15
